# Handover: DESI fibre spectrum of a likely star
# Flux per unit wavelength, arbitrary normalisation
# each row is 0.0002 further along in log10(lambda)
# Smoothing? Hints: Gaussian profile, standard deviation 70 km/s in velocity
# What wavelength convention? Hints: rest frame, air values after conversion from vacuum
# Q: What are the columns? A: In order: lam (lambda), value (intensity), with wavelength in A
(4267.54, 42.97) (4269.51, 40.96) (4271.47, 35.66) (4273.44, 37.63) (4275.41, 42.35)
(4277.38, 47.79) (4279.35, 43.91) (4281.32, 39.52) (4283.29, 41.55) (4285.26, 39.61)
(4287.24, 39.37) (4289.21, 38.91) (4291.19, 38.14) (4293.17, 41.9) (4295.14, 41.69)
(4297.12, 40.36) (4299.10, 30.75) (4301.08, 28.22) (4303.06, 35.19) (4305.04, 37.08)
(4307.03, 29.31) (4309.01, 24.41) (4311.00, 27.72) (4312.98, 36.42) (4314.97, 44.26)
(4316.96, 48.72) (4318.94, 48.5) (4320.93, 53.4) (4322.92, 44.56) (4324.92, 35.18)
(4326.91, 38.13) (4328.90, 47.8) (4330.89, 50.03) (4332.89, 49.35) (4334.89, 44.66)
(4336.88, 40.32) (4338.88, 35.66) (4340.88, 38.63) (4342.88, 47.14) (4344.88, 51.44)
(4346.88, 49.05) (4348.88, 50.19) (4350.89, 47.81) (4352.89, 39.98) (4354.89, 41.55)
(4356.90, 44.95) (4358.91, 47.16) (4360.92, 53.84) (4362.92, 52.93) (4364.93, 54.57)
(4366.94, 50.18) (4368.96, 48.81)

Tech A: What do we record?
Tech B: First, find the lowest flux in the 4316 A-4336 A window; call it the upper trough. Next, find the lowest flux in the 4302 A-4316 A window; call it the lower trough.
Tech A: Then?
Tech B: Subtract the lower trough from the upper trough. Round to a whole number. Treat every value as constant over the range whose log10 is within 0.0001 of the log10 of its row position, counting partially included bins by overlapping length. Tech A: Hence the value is 11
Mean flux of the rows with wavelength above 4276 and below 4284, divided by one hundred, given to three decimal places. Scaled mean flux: 0.432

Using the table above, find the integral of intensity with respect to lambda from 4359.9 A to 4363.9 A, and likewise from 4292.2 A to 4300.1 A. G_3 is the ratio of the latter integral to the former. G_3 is 1.4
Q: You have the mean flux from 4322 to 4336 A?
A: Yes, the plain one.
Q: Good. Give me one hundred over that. 2.26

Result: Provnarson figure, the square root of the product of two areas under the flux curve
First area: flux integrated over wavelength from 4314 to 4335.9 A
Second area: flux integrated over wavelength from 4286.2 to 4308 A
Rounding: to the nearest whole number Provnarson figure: 893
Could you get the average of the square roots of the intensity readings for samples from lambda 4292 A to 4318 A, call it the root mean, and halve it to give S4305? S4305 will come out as 2.98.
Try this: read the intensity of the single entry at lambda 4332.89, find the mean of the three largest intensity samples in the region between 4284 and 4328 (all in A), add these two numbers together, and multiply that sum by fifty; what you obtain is 4978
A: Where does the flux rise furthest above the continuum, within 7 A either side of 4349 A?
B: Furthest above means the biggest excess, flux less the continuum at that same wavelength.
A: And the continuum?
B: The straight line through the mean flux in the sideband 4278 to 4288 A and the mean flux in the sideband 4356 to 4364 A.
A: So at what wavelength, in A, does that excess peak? 4344.88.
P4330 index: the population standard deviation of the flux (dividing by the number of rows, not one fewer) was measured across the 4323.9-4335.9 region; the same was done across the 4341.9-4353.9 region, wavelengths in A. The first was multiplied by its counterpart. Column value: 21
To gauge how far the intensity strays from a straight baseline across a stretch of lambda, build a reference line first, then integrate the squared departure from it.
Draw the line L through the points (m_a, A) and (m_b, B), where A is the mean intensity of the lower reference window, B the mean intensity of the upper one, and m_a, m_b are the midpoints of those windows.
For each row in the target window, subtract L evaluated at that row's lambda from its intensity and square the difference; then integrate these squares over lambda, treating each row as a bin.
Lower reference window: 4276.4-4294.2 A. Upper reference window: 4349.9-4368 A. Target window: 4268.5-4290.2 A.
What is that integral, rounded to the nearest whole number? 217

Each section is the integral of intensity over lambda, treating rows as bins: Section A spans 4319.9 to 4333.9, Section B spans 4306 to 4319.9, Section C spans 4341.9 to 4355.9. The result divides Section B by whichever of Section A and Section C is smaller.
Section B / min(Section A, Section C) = 0.81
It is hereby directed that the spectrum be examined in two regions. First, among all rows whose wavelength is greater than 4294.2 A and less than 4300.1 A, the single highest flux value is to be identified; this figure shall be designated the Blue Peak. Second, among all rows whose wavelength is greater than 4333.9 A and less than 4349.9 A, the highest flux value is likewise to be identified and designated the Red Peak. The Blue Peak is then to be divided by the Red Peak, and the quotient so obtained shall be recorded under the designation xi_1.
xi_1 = 0.81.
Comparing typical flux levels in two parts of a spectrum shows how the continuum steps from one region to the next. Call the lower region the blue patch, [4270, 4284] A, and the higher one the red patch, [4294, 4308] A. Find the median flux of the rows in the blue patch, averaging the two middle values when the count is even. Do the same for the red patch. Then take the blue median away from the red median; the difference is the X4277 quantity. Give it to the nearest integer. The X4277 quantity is -6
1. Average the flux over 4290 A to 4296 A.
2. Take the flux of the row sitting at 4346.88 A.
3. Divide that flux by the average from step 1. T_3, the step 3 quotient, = 1.21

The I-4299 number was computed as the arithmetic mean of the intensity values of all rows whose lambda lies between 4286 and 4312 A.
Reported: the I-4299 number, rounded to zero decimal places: 35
